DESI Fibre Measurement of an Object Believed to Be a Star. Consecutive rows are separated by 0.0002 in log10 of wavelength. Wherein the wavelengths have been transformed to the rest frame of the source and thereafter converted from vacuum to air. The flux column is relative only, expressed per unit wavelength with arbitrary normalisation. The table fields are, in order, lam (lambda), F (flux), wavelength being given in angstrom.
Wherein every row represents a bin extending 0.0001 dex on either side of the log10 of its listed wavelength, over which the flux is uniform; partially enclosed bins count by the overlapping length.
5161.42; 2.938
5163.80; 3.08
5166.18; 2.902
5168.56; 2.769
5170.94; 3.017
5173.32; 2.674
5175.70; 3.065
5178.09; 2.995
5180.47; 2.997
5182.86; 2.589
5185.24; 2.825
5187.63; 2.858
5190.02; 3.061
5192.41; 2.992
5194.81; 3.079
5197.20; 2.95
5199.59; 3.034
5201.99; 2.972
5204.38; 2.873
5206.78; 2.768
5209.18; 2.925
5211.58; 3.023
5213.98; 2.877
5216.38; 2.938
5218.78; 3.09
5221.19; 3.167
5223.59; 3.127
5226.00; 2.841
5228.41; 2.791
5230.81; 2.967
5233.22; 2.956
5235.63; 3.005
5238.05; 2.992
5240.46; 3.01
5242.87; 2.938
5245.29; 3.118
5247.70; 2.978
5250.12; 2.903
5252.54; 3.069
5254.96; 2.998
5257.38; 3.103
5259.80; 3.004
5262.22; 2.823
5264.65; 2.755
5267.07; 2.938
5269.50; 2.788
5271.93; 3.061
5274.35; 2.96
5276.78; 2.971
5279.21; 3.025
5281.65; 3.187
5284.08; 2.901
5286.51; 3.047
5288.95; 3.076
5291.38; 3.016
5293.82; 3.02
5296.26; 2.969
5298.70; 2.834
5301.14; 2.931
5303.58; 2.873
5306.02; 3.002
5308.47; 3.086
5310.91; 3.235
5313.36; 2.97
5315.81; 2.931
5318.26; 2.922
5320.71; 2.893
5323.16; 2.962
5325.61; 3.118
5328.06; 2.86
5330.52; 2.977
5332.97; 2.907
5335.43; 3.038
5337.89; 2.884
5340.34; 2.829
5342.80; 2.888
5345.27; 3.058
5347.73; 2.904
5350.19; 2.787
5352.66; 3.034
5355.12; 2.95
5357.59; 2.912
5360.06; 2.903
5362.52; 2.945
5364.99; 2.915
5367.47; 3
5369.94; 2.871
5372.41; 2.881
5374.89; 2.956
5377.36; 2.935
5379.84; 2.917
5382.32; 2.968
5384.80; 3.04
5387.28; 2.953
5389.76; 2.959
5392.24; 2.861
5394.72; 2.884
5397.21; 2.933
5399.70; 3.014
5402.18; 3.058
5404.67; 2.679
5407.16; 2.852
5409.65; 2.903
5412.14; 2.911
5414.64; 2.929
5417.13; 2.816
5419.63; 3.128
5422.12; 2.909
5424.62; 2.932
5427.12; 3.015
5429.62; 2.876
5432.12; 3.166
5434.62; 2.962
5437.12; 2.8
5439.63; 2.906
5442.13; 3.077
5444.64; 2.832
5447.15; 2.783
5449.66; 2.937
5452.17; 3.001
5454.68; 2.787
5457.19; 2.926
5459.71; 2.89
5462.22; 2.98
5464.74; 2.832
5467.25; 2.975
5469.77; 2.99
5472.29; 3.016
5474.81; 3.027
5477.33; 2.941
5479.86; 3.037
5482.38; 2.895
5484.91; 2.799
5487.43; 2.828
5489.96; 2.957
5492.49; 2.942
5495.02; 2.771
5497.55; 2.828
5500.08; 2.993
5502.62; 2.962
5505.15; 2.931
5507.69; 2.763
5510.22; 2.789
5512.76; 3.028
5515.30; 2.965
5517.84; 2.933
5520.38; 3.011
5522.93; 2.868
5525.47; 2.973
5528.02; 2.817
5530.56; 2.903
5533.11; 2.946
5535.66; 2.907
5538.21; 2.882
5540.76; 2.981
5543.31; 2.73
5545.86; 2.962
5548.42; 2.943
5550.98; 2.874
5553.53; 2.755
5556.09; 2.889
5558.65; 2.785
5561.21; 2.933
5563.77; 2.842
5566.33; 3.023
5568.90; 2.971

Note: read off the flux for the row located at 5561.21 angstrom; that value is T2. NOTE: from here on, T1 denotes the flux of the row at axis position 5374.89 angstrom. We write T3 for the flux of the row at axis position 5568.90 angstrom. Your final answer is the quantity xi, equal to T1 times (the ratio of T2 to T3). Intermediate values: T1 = 2.956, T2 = 2.933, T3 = 2.971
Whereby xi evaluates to 2.92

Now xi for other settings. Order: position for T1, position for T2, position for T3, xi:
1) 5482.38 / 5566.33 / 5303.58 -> 3.05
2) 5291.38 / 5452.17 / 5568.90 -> 3.05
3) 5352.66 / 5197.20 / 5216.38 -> 3.05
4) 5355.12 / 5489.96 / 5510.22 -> 3.13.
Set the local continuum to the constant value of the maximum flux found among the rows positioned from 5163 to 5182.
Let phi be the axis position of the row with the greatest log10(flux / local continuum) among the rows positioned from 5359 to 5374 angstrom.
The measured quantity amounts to 5367.47 angstrom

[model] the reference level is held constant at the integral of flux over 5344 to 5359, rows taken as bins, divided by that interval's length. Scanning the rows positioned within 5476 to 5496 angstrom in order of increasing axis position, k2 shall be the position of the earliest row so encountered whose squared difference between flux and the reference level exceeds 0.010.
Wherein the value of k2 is 5484.91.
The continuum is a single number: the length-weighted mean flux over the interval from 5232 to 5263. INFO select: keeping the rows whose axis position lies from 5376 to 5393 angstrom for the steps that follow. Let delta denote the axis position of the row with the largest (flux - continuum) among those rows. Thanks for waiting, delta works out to 5384.80 angstrom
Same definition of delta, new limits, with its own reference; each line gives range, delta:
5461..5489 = 5479.86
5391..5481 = 5432.12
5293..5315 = 5310.91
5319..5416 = 5325.61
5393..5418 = 5402.18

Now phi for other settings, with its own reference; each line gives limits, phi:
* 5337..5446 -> 5432.12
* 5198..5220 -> 5218.78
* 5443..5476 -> 5474.81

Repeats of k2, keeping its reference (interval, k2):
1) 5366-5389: 5384.80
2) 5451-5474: 5454.68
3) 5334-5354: 5340.34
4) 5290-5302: 5298.70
